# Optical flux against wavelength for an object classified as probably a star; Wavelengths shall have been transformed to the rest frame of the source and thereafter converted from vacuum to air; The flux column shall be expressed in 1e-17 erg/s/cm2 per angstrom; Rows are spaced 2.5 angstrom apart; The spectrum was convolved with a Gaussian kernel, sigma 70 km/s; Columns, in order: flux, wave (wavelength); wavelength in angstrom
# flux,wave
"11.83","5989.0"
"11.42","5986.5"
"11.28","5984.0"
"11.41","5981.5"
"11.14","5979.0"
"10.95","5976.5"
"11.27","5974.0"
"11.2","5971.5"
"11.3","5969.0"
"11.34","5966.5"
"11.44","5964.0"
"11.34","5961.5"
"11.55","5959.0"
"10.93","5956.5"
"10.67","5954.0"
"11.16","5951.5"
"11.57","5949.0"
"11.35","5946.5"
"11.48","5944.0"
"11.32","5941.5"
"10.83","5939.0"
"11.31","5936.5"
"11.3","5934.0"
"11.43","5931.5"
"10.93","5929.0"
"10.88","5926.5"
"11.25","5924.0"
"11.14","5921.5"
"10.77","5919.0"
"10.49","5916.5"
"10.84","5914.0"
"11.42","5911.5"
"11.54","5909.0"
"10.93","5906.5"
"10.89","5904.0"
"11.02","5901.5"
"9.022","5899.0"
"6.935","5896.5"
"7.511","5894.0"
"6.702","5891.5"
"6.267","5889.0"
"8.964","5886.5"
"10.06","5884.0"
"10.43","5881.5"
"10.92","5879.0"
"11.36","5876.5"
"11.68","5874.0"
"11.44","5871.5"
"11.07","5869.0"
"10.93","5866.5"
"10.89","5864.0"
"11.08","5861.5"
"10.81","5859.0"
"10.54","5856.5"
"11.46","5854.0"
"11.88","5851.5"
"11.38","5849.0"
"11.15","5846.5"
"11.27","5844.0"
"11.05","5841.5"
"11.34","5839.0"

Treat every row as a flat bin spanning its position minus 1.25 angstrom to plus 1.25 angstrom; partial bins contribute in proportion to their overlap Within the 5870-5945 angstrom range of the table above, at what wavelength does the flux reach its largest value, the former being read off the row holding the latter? 5874.0 angstrom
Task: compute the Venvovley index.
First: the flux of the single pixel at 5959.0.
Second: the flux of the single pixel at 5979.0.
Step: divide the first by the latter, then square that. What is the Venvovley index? 1.07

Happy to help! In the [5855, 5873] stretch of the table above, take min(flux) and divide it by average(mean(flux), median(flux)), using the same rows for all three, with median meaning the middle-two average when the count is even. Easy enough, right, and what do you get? 0.96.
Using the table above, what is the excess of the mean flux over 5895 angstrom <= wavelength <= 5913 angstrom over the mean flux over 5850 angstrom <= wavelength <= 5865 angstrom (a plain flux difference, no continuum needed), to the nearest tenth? -0.9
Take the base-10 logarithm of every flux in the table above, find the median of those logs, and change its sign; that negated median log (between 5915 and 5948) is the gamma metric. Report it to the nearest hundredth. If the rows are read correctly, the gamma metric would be -1.05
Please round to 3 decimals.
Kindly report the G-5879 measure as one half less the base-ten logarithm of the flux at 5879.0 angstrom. -0.538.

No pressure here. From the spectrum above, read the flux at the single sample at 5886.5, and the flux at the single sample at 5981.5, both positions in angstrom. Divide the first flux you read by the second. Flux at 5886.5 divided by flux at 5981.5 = 0.79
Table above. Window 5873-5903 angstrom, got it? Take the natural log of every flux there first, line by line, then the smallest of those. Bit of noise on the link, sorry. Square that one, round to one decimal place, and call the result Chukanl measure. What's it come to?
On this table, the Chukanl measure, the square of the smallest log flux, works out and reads 3.4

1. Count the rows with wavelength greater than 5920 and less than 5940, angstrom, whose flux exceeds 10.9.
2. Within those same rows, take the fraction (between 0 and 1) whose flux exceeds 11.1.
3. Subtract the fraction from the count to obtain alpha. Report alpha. 5.4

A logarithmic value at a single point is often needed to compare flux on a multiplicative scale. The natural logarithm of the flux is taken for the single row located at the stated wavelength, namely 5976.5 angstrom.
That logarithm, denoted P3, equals 2.39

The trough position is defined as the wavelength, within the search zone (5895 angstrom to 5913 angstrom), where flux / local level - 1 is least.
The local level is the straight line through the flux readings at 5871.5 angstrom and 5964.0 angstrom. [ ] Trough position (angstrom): 5896.5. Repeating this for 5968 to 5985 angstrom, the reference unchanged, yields 5976.5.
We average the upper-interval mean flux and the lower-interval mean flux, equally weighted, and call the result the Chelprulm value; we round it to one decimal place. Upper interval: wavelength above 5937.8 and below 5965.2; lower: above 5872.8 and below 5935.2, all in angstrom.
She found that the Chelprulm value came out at 10.7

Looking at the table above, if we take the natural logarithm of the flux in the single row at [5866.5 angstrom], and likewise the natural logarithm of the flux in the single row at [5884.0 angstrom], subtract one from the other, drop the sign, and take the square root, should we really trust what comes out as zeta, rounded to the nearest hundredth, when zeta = 0.29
